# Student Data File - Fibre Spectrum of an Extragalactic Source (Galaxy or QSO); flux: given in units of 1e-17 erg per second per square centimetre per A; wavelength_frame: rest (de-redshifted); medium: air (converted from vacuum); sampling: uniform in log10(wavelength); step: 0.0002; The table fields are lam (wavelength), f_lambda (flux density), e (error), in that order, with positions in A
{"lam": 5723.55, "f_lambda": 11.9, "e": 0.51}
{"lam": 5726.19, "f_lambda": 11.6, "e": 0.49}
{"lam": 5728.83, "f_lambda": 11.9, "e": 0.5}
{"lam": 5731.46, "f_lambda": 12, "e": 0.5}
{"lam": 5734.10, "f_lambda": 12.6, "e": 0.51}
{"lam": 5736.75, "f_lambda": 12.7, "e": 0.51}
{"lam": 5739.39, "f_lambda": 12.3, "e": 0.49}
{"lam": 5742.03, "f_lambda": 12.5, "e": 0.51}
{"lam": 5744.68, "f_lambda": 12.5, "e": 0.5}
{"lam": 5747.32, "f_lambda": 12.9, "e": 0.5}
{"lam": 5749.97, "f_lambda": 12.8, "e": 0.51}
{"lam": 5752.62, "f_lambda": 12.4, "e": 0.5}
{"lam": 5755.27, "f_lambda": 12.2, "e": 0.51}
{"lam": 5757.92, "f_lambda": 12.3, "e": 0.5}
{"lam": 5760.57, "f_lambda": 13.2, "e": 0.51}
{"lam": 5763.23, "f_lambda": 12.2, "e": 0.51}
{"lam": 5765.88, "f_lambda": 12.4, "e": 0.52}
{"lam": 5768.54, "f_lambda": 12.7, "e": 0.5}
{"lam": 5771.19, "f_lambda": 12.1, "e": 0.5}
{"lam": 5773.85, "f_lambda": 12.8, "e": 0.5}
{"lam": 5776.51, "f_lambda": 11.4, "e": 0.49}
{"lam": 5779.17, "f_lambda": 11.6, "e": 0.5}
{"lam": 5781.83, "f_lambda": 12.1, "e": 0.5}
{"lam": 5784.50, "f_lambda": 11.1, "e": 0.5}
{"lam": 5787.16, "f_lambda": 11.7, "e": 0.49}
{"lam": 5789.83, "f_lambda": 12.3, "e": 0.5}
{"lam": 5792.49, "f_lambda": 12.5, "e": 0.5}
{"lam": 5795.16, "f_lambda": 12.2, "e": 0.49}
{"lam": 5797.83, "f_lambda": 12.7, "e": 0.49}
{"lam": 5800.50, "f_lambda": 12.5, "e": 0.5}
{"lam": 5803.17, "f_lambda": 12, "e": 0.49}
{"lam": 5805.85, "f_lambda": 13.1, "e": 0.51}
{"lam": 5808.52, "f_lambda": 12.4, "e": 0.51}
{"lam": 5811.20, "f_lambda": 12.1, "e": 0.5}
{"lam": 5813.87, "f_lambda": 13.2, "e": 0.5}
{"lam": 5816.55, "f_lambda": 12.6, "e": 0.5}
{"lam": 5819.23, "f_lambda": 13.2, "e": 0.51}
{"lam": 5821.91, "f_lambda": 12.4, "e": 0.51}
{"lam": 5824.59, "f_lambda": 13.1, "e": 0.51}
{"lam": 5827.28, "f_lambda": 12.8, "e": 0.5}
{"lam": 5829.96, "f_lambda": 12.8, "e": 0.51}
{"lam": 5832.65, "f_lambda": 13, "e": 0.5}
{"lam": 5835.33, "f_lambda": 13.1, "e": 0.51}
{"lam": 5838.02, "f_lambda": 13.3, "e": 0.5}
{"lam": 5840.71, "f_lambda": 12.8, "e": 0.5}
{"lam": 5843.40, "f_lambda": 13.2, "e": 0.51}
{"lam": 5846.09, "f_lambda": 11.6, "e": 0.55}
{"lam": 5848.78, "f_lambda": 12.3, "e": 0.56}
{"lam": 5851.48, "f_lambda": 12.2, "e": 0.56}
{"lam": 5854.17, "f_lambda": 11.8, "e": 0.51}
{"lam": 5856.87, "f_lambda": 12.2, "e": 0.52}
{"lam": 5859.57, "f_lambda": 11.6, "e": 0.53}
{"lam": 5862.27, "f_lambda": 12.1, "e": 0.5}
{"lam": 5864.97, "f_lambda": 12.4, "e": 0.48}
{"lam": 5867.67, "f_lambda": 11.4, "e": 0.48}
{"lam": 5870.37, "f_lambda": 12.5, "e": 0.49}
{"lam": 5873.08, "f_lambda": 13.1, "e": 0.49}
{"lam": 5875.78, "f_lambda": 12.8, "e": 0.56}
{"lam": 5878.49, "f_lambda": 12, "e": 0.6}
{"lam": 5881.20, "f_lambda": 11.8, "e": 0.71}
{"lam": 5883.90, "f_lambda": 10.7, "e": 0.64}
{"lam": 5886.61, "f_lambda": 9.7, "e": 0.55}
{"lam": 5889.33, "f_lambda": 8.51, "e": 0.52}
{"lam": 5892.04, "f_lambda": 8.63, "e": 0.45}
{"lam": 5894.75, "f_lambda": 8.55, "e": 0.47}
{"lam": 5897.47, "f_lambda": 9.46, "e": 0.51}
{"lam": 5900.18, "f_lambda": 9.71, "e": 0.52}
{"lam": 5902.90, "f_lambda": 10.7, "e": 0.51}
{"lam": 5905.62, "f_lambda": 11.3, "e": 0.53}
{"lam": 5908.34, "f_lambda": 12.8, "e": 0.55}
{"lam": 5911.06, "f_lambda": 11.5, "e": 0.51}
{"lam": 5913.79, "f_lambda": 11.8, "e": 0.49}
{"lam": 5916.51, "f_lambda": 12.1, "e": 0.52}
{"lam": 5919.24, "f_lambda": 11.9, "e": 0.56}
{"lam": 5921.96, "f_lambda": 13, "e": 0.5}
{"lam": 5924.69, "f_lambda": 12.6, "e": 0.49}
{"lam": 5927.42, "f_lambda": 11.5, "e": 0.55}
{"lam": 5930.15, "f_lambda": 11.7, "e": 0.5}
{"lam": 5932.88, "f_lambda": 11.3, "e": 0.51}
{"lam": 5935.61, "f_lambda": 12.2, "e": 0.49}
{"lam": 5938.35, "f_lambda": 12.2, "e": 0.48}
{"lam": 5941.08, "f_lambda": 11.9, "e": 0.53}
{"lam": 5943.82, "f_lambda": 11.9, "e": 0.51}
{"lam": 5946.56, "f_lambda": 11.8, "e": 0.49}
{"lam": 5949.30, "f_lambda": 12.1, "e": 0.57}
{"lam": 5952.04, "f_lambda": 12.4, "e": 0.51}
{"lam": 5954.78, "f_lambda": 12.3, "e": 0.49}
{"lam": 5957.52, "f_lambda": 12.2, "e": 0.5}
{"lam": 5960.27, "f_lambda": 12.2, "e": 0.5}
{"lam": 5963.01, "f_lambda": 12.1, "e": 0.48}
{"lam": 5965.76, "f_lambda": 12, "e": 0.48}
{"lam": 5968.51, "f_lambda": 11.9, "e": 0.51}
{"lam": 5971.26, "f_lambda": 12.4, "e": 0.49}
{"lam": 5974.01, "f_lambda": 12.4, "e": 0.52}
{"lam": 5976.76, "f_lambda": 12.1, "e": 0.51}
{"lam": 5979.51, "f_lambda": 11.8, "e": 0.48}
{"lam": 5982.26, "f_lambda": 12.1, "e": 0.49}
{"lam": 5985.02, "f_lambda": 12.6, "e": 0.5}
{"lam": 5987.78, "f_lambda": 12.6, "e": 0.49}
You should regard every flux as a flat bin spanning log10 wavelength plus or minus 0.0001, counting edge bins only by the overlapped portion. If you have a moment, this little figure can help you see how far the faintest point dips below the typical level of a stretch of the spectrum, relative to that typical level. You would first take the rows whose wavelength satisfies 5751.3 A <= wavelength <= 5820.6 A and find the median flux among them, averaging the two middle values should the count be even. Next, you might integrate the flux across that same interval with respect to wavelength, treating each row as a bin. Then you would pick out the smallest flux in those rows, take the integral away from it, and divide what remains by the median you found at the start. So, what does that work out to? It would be -68.4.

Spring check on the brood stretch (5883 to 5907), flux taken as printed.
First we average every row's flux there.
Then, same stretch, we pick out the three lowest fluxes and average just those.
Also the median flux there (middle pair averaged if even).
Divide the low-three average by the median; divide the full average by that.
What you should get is 11.0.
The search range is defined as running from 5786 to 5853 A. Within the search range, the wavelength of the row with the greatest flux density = 5838.02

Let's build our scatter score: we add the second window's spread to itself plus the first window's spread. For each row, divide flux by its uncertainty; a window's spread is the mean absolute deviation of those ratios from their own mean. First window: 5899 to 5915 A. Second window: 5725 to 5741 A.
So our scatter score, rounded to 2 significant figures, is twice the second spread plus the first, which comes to 2.6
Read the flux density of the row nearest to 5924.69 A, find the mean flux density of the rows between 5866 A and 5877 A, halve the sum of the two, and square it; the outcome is 157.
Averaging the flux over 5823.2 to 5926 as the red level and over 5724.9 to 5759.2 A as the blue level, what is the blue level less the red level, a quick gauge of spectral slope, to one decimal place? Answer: 0.6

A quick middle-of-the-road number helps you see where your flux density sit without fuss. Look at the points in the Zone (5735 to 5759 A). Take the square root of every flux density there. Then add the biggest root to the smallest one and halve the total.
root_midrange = 3.54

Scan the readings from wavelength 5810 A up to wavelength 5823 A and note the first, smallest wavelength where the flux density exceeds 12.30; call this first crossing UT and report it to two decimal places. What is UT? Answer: 5813.87 A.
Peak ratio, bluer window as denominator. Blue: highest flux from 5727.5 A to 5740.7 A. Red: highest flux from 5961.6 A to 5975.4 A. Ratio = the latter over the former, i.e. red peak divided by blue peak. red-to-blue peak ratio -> 0.98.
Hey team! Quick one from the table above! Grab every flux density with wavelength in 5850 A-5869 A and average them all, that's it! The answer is 12.0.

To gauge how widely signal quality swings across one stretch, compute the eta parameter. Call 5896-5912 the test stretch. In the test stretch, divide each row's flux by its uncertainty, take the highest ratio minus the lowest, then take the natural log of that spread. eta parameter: 1.55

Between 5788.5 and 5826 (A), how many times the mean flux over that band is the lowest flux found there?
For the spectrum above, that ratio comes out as 0.95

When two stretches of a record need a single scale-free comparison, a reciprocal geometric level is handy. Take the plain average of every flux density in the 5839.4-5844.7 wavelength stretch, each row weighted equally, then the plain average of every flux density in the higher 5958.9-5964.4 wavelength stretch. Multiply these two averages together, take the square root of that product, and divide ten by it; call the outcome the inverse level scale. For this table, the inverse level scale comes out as 0.796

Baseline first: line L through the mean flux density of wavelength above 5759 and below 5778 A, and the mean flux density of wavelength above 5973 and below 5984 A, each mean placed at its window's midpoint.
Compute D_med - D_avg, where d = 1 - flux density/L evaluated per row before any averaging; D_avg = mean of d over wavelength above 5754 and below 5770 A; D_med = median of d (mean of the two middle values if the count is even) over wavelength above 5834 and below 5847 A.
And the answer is -0.06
